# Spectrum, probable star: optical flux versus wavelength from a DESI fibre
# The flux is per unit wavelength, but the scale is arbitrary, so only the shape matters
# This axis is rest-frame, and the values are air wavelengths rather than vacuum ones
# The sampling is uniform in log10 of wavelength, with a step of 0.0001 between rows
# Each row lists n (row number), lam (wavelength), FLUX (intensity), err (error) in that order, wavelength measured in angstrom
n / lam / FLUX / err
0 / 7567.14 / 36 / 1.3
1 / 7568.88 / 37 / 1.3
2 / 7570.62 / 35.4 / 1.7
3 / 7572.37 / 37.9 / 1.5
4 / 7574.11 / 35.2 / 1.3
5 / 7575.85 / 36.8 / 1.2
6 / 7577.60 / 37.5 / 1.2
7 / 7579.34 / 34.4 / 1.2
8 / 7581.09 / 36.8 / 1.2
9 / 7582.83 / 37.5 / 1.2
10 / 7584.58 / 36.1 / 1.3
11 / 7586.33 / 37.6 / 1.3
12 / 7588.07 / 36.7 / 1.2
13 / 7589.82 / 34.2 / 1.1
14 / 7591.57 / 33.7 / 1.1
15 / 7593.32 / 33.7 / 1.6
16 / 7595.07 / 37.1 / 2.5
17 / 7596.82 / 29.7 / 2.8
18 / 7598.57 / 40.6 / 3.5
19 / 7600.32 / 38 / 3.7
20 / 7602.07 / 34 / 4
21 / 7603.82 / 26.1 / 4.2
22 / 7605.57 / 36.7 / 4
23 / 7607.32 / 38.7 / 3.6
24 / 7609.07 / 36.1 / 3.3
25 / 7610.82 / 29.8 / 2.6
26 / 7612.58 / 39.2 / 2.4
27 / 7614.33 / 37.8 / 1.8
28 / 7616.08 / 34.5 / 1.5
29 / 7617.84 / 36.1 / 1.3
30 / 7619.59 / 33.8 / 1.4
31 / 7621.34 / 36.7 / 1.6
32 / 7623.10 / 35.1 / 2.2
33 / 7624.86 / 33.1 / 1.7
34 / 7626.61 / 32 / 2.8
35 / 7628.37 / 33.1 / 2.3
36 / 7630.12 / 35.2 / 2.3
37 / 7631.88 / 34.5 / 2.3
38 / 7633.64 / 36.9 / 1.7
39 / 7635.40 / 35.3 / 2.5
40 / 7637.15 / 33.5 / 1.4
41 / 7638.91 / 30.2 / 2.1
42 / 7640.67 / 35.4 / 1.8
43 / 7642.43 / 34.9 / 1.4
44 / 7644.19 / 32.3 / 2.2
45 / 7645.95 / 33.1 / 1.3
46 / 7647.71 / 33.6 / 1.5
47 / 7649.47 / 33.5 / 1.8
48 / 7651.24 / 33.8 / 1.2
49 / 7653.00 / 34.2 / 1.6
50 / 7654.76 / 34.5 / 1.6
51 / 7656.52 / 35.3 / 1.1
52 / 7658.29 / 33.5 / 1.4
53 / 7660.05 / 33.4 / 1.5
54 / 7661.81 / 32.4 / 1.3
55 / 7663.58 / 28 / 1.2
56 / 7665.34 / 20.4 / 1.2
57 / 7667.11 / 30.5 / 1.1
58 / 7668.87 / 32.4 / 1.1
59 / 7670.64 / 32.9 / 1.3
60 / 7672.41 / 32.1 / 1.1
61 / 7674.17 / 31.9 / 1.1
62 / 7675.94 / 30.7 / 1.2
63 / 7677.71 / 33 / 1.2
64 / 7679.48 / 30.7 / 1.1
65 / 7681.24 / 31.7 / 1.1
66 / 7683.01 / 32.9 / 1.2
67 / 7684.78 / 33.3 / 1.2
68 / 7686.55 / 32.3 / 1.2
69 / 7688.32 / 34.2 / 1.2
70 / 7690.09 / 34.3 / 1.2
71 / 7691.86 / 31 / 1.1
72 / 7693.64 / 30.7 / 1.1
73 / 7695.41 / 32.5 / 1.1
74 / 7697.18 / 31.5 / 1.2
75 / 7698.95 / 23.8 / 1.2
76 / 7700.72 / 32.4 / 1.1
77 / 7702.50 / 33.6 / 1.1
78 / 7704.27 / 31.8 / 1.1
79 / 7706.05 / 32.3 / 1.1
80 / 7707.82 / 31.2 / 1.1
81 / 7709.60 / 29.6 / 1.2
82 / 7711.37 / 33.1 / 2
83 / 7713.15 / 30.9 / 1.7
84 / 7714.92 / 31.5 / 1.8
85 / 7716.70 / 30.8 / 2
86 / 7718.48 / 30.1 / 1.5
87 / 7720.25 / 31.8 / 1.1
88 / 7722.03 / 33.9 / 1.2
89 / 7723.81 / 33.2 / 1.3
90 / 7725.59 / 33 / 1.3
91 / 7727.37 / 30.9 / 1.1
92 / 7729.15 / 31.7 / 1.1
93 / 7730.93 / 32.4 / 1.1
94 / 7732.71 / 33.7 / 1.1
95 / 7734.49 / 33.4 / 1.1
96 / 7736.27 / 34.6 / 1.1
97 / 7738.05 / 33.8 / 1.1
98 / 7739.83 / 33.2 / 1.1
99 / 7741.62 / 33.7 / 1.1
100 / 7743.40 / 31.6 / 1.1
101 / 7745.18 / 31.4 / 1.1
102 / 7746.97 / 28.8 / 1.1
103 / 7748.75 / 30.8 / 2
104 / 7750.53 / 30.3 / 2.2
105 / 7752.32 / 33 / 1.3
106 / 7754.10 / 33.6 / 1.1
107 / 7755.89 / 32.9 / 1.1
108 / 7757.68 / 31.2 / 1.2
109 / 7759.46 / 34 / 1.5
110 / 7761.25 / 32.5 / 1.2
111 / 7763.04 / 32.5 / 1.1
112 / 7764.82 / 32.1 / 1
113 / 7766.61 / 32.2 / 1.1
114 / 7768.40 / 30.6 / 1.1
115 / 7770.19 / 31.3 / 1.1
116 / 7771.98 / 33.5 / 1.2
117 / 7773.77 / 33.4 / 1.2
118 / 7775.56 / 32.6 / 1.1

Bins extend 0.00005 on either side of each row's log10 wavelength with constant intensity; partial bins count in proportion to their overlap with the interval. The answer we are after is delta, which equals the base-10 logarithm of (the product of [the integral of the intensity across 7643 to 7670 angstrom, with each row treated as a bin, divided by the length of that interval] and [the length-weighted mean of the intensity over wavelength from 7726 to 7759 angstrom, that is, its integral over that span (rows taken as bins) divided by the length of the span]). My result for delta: 3.016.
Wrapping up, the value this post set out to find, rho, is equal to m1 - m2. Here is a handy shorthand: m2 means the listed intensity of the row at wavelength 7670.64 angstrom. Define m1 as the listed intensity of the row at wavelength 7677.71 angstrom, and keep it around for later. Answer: 0.1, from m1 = 33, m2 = 32.9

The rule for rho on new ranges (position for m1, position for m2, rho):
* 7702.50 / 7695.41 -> 1.1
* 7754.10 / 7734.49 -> 0.2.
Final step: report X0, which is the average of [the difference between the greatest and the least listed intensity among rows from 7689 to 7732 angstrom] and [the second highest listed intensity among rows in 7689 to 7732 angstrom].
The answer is 22.2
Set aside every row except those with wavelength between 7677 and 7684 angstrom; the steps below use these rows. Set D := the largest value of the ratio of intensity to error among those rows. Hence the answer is 28.8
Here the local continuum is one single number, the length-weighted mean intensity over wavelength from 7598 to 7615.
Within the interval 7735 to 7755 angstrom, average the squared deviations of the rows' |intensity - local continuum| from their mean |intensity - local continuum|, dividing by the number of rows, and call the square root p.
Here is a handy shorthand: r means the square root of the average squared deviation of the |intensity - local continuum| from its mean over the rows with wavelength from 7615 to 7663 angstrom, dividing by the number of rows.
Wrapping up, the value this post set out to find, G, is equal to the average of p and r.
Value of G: 1.45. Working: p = 1.7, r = 1.2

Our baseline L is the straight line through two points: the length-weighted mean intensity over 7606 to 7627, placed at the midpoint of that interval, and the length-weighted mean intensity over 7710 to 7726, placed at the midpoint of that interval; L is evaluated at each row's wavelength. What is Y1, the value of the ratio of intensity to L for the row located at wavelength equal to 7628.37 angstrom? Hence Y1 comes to 0.95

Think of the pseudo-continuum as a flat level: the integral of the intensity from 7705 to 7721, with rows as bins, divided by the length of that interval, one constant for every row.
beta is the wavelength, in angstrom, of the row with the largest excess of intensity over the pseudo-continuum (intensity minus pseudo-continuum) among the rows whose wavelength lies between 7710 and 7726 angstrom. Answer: 7722.03 angstrom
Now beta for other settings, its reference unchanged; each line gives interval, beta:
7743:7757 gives 7754.10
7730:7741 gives 7736.27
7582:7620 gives 7598.57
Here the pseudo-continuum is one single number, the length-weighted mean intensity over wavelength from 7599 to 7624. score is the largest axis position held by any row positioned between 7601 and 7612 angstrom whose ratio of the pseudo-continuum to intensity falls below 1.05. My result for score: 7609.07 angstrom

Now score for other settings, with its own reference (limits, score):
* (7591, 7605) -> 7602.07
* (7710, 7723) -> 7722.03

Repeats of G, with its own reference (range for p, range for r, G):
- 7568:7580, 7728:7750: 1.13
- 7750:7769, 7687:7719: 1.68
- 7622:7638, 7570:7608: 1.57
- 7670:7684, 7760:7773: 0.87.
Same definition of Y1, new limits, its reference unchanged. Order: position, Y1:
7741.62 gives 1.08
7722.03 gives 1.07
